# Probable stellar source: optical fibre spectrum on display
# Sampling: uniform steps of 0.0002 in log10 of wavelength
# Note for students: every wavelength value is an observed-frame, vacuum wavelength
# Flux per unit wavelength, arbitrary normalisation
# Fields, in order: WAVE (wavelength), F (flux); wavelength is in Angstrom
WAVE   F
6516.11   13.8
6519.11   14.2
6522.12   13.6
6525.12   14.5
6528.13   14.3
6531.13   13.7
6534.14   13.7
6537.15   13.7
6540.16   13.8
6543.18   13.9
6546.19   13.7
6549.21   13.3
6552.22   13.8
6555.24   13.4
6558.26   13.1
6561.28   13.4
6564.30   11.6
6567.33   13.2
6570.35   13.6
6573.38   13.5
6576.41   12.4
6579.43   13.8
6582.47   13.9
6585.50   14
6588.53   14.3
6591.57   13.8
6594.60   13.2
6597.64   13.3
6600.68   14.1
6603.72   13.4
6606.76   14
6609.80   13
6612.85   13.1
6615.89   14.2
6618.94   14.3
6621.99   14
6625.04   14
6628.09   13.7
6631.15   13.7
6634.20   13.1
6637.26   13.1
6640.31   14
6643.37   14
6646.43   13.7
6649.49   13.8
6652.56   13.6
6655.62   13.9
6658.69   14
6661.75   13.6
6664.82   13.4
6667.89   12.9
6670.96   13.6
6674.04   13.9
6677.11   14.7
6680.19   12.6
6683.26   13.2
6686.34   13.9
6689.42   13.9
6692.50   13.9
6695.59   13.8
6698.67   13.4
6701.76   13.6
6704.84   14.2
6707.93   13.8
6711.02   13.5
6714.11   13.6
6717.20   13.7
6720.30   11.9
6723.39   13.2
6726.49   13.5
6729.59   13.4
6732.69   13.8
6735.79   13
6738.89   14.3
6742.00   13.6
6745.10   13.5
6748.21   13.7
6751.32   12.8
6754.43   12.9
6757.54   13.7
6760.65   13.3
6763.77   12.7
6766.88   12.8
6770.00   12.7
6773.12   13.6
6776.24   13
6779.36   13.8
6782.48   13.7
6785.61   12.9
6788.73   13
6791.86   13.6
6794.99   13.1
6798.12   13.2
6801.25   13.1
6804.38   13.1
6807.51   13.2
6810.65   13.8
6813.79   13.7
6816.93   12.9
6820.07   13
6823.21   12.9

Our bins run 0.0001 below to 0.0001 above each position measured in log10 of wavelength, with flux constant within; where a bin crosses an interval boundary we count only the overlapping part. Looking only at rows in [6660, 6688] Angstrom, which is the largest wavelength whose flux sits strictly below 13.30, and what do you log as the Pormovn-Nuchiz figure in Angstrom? 6683.26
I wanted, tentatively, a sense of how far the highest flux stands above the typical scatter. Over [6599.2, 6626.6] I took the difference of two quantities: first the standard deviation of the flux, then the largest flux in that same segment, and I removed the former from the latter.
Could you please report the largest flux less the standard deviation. 13.8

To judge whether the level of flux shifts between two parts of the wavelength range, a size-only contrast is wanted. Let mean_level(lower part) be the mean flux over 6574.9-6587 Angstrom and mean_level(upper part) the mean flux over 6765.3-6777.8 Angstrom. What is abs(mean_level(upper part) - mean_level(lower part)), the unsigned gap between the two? 0.50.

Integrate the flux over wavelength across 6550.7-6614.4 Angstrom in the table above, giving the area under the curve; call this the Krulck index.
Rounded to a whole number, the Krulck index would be 855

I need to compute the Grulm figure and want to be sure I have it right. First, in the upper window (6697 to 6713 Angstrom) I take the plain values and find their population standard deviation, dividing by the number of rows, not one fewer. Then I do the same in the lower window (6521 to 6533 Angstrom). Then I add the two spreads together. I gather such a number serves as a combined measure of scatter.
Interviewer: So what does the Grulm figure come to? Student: 0.67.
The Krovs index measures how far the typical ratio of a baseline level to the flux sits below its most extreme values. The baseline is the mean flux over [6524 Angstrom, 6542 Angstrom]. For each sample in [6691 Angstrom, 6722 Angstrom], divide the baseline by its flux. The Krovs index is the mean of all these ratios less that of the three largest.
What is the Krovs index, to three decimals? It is -0.050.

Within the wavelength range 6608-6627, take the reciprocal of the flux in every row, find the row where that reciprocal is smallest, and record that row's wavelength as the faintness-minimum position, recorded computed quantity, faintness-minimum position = 6618.94 Angstrom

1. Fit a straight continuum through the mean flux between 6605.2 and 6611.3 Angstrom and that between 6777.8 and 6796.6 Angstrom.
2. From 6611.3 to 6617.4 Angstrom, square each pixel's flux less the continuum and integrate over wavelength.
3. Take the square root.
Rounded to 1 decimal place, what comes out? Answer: 1.4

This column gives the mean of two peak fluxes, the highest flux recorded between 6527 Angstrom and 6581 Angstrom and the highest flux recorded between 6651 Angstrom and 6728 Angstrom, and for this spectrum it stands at 14.5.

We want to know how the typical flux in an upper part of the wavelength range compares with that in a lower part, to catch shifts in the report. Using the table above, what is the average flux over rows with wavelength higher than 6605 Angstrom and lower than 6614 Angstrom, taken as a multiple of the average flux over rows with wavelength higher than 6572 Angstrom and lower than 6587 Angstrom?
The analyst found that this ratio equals 0.99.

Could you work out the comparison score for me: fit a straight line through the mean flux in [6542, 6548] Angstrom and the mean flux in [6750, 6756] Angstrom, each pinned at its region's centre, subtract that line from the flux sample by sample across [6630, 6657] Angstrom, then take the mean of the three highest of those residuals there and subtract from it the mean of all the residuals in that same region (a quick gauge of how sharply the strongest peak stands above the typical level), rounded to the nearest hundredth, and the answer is 0.33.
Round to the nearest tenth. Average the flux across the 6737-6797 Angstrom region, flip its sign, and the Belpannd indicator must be -13.3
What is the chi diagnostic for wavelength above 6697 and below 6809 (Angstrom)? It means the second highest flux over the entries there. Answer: 14.2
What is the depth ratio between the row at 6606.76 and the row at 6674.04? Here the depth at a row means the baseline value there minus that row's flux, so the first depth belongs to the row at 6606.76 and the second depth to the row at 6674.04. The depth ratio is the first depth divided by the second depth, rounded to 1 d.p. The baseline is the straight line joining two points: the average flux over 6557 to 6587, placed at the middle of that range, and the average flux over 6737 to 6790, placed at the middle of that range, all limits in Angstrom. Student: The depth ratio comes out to 1.2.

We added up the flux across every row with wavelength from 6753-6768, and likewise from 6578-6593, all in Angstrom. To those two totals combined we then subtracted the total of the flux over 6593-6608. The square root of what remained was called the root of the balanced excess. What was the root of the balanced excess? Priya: 8.20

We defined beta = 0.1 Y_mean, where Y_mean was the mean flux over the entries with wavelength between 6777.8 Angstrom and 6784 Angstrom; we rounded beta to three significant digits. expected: 1.38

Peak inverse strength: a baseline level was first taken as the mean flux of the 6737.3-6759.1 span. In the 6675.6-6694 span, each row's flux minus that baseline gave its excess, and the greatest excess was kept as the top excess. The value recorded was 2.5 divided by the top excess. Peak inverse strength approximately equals 2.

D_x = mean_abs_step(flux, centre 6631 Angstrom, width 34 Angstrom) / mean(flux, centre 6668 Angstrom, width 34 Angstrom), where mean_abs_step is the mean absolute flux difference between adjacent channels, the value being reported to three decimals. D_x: 0.018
